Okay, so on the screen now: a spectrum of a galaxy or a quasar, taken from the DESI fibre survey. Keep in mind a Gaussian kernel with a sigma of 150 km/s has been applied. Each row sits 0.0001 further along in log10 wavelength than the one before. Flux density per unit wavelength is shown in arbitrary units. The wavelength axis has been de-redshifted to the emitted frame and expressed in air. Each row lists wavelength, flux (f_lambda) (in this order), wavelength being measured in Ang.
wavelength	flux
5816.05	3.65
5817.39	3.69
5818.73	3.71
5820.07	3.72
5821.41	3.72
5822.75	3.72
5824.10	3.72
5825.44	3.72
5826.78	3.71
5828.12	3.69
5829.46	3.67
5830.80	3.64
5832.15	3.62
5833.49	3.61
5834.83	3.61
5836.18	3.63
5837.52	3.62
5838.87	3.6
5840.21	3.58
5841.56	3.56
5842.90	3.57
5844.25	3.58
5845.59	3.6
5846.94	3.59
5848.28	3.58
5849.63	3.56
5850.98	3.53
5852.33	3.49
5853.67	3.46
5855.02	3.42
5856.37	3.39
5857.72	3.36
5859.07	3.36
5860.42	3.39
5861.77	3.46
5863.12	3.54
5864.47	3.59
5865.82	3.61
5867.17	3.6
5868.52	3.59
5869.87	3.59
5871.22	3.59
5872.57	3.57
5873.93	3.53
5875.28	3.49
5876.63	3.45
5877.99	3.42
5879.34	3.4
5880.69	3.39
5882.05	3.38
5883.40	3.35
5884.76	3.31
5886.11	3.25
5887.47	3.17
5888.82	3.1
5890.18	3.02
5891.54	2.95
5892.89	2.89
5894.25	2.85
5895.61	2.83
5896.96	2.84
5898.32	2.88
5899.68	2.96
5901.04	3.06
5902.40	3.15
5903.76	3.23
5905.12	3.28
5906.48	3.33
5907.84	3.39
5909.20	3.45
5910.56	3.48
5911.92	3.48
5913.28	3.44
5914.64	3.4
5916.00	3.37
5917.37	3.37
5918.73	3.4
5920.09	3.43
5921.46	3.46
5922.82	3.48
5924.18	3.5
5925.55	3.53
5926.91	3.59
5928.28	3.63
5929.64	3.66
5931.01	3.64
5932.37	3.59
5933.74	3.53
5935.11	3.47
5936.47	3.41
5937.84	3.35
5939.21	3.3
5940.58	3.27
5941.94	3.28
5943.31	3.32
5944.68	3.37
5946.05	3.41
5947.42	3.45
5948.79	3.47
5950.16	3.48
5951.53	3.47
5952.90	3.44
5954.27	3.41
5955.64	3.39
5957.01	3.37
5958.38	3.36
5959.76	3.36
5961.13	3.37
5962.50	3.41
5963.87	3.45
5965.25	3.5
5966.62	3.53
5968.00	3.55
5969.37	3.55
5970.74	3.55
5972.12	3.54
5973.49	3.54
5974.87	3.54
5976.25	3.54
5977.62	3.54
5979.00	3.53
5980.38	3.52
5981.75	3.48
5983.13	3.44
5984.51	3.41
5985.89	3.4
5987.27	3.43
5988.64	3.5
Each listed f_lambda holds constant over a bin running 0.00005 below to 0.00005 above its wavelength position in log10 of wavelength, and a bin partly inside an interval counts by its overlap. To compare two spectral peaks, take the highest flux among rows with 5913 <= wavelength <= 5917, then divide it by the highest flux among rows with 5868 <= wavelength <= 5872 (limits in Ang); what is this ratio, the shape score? 0.96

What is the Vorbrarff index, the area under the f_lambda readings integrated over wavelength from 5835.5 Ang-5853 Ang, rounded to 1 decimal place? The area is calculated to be 62.6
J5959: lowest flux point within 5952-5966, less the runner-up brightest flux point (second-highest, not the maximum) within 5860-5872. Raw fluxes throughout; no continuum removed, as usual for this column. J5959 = -0.24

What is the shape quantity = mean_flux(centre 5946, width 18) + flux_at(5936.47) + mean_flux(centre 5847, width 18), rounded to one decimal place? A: 10.3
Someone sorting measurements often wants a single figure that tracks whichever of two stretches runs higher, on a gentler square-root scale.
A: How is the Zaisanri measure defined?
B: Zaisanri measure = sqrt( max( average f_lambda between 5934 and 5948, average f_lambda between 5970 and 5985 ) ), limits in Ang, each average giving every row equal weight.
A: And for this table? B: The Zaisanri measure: 1.87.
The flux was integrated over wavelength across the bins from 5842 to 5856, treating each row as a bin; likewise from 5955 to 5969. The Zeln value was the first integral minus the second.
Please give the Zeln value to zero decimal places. 1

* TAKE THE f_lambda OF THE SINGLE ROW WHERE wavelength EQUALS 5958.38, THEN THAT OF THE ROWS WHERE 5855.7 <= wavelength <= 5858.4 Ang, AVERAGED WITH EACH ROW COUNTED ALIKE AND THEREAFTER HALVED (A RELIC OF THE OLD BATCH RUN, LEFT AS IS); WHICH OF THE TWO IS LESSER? 1.69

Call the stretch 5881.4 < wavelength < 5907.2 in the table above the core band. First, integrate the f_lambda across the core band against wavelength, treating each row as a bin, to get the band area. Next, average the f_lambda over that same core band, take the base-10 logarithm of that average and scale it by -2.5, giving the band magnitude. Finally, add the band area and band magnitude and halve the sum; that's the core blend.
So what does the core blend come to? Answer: 39.3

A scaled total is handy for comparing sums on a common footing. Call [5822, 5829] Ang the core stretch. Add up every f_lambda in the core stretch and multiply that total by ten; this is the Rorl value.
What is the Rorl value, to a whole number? 186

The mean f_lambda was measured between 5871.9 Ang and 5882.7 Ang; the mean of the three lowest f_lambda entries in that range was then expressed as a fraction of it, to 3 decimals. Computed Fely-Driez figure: 0.982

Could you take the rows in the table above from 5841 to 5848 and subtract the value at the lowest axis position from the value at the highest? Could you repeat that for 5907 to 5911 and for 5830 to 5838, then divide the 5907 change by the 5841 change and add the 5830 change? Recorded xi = 3.0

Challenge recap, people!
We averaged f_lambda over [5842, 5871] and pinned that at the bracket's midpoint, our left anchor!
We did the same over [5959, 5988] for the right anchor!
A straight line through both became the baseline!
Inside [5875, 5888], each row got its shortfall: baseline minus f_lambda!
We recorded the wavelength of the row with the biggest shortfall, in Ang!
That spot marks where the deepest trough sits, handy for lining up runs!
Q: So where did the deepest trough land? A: 5887.47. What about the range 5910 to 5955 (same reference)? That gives 5940.58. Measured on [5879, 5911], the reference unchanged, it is 5895.61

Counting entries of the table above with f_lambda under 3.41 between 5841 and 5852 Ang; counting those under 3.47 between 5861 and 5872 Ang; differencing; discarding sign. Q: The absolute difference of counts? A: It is 1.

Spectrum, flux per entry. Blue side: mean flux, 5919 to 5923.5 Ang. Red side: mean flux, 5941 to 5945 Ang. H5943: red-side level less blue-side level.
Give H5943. -0.13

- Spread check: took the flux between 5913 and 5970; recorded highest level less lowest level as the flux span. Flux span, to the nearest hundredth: 0.39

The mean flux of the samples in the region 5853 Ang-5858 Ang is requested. 3.41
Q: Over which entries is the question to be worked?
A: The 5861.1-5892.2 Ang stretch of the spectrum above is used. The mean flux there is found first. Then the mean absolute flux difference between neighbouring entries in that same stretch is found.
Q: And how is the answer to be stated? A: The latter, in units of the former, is 0.011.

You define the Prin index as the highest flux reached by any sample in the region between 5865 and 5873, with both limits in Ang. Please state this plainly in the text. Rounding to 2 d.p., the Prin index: 3.61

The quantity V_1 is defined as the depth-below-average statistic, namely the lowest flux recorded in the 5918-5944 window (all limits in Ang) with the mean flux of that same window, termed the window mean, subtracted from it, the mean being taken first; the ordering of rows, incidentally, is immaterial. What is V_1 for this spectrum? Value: -0.20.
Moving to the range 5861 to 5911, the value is -0.47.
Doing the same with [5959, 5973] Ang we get -0.12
